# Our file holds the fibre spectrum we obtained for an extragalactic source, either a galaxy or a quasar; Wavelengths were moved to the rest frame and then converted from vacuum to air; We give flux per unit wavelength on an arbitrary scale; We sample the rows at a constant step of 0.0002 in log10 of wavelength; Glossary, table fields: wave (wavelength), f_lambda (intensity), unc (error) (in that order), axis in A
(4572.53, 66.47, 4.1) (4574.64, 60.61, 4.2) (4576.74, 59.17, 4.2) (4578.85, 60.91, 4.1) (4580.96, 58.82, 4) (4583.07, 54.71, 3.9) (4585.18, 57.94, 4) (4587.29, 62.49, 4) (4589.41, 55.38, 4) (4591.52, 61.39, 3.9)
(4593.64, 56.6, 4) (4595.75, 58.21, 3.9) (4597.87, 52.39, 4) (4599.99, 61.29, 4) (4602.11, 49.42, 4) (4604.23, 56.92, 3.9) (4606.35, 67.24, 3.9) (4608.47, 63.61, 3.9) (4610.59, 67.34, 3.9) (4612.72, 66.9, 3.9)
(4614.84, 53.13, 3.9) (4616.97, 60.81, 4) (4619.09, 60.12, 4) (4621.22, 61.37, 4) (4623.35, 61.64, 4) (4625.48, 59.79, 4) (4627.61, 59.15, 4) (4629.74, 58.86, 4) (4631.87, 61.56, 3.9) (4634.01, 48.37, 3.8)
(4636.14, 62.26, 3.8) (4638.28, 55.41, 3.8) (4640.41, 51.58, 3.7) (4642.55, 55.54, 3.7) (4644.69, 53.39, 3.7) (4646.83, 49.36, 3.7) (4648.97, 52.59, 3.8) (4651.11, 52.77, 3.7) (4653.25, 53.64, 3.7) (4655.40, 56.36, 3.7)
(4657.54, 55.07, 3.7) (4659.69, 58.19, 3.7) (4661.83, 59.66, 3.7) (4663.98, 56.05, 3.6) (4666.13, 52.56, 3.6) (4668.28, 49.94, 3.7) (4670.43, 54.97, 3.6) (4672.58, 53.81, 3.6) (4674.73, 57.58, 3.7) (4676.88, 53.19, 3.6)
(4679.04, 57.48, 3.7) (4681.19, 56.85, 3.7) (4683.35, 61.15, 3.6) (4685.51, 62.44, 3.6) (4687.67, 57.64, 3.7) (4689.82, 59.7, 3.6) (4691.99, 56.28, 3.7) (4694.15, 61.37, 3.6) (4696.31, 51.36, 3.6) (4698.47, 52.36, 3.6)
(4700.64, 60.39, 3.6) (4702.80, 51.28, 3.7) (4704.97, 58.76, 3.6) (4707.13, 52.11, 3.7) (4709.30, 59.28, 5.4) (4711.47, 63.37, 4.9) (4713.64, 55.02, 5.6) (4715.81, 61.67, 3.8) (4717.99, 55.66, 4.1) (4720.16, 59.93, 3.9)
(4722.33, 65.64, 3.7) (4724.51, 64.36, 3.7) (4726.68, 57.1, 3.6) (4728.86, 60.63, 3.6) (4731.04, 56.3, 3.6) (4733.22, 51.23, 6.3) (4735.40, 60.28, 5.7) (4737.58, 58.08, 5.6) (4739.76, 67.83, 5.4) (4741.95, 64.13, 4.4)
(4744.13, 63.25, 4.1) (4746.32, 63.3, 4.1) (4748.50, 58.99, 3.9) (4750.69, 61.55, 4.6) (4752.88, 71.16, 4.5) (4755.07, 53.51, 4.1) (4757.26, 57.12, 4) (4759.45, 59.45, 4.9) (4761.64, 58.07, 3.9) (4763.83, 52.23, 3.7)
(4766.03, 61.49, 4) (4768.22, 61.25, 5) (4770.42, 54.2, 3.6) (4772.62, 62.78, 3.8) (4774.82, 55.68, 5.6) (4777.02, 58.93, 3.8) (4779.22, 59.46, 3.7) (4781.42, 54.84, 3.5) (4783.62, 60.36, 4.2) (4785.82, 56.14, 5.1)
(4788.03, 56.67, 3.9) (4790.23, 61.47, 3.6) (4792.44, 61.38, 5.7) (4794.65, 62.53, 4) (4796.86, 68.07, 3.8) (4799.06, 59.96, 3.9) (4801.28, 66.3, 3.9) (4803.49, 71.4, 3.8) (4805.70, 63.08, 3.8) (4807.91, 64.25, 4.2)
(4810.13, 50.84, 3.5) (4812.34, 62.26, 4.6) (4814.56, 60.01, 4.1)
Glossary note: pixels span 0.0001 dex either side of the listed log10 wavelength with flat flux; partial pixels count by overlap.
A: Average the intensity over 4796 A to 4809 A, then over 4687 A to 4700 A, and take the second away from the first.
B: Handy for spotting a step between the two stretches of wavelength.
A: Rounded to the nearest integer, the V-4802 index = 9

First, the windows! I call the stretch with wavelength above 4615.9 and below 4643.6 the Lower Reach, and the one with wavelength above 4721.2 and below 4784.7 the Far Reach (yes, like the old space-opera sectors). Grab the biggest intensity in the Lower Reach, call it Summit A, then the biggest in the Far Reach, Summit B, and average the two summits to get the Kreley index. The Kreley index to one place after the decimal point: 66.7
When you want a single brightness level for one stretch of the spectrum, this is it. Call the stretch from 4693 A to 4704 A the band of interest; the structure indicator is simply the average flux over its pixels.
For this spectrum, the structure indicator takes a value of 55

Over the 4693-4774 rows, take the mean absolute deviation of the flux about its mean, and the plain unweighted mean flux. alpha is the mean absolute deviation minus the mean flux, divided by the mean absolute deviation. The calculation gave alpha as -14.3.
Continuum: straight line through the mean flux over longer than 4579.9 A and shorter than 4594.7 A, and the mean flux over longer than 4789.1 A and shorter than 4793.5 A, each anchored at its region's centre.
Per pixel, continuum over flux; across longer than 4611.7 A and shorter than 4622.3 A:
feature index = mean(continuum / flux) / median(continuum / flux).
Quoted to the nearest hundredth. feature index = 1.01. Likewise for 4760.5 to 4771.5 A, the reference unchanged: 1.02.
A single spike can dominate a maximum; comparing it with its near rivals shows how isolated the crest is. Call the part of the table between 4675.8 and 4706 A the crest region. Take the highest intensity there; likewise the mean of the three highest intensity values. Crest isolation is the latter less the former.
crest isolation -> -0.8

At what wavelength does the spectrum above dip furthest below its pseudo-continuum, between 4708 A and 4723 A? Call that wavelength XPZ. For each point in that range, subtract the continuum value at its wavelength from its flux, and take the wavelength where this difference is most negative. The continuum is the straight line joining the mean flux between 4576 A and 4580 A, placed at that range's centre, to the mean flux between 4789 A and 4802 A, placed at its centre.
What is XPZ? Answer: 4713.64 A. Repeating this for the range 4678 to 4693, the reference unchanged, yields 4691.99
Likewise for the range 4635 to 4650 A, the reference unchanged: 4646.83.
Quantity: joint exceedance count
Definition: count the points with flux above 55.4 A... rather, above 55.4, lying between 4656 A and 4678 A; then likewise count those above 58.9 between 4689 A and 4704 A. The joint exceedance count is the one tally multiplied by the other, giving 12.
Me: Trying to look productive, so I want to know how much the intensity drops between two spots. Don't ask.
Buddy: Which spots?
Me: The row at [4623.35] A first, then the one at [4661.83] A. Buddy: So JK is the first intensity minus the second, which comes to 2.0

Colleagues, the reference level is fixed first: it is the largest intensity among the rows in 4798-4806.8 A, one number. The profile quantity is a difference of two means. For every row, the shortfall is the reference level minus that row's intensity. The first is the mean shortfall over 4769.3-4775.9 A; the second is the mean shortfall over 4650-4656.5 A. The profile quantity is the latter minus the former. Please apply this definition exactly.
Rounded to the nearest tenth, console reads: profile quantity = 3.3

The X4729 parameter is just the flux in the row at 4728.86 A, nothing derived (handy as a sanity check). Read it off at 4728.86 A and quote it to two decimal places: 60.63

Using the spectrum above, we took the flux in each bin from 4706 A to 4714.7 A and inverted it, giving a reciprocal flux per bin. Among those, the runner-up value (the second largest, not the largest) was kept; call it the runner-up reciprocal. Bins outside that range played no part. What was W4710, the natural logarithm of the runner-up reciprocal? -4.01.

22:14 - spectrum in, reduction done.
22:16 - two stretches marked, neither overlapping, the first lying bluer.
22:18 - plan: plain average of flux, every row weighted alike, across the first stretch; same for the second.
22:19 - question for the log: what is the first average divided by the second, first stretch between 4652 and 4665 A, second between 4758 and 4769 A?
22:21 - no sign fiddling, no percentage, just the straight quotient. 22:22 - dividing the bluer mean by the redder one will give 0.966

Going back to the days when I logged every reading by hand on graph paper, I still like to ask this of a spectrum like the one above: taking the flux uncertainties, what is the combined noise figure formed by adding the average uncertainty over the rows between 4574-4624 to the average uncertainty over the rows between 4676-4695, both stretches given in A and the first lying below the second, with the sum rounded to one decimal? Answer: 7.6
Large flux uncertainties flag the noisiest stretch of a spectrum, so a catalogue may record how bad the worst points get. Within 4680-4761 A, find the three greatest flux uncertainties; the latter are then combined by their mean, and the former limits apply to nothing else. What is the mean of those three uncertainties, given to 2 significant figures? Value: 5.9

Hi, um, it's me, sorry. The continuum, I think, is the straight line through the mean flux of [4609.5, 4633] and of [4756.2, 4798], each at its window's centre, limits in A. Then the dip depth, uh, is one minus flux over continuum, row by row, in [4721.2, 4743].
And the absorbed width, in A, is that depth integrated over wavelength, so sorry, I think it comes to -0.3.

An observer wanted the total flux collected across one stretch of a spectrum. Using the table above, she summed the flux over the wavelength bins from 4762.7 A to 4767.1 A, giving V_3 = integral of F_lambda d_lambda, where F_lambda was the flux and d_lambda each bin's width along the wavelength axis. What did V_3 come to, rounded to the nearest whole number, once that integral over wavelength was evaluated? 250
